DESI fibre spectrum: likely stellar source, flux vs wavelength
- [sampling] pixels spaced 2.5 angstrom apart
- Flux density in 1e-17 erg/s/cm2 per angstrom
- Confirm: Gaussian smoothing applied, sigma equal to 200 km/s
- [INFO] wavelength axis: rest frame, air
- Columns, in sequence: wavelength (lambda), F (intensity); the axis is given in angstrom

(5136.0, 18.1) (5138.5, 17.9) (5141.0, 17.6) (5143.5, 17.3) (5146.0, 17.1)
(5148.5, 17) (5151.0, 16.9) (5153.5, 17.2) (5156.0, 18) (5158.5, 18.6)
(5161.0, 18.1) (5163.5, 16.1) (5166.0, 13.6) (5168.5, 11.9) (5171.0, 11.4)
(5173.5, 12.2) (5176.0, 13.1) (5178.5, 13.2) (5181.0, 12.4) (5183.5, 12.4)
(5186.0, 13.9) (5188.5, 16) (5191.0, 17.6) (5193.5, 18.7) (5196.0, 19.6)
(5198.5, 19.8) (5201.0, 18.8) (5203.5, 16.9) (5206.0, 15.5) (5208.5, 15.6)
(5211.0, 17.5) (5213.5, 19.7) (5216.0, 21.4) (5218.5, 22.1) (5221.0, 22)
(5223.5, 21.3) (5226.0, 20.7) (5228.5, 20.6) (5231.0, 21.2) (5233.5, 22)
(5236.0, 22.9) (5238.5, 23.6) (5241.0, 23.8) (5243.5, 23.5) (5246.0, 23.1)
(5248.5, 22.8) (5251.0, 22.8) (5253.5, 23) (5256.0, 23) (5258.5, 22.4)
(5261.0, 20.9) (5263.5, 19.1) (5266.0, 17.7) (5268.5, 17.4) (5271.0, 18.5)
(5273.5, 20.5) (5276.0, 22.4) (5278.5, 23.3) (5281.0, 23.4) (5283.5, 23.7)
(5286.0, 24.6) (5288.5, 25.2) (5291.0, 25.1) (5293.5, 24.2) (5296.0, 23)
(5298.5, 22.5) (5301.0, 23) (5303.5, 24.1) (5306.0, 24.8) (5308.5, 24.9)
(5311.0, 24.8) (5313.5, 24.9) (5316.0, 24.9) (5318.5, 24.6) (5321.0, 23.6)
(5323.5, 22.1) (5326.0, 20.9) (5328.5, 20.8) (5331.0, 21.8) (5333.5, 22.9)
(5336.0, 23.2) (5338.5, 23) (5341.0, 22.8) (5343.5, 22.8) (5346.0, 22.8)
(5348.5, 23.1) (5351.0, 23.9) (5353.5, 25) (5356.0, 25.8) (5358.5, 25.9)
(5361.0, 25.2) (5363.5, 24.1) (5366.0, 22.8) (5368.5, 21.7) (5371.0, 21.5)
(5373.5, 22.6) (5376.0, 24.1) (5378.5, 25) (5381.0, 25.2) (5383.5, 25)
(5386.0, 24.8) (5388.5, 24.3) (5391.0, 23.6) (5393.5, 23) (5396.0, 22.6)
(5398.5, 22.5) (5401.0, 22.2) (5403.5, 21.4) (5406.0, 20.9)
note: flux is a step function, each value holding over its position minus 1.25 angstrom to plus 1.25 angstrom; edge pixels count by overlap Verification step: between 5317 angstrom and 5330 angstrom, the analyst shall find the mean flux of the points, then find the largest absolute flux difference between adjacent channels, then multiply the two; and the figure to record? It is 34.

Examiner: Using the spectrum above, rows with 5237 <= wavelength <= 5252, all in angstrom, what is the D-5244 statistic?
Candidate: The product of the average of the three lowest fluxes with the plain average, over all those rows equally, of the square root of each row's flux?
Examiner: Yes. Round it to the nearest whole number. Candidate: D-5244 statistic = 110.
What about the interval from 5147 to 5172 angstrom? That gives 49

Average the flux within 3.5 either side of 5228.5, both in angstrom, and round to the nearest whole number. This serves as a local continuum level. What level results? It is 21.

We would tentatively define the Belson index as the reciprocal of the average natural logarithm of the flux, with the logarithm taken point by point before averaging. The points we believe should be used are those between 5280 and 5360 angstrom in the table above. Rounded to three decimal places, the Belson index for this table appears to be 0.316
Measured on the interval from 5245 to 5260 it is 0.320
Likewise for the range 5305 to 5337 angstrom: 0.317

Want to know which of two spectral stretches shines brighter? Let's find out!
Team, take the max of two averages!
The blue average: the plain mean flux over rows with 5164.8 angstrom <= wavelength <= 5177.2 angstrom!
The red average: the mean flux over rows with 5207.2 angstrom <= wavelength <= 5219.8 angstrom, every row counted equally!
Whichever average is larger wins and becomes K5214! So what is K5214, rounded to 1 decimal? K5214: 19.3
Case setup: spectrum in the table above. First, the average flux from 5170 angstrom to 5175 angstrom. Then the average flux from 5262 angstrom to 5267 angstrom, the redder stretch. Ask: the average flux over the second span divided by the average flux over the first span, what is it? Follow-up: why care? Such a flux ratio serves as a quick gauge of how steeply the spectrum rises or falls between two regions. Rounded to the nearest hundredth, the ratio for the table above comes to 1.56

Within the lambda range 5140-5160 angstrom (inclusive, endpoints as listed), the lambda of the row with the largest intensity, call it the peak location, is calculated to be 5158.5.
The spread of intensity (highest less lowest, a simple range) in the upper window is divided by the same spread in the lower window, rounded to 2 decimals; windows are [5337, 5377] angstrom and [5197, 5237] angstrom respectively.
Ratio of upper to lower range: 0.59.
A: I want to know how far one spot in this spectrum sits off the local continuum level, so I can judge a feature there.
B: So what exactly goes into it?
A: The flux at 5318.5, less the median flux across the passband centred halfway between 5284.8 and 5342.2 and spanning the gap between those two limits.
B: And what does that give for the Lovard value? 1.0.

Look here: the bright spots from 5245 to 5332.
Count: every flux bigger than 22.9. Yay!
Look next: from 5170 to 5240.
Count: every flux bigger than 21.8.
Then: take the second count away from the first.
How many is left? 15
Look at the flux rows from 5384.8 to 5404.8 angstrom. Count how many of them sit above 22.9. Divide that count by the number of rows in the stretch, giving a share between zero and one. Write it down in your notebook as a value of 0.50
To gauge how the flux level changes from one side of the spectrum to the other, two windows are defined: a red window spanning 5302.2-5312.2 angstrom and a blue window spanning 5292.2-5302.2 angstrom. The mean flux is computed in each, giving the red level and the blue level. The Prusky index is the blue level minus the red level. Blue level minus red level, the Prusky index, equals -1.5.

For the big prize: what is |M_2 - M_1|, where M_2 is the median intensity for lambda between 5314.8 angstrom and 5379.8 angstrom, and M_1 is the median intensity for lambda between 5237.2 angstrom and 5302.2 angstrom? 0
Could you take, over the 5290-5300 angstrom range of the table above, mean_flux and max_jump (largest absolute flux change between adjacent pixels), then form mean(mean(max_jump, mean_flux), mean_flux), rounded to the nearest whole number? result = 18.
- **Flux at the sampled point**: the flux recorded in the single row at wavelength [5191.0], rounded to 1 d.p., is 17.6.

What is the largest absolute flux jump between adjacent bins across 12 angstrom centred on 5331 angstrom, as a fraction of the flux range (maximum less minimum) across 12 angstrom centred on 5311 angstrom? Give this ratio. 11.0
